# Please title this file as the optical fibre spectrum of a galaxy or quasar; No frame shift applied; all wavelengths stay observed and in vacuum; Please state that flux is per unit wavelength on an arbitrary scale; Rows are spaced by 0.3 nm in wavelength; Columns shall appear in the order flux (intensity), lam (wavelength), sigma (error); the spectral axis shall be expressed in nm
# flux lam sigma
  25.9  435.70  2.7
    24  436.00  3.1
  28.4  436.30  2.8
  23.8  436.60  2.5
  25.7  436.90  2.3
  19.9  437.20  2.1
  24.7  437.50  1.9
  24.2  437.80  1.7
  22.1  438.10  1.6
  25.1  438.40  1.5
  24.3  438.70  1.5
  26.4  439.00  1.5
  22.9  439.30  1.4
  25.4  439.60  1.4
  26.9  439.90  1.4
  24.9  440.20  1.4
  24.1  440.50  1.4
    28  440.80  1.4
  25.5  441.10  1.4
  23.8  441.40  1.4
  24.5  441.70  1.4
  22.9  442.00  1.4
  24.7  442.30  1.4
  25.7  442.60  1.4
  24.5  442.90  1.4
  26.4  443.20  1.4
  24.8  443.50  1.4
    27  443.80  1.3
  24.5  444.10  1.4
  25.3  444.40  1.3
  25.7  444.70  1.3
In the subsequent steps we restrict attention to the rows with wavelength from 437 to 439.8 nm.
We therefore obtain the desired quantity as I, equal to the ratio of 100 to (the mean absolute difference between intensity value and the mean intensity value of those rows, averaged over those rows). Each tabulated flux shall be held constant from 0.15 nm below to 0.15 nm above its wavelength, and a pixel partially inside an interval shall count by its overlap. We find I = 67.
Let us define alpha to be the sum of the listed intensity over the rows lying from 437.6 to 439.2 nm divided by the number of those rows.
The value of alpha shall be 24.4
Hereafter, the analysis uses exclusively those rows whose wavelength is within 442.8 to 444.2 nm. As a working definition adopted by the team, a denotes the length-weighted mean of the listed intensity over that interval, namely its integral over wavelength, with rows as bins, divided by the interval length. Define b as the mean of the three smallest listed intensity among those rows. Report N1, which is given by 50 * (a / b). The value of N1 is 51.8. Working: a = 25.5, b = 24.60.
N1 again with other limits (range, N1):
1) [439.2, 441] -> 53.1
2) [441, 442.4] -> 51.0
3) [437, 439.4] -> 54.9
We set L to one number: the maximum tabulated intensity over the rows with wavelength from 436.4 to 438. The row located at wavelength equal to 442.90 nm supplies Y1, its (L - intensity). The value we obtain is 1.2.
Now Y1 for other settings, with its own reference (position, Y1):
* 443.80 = -1.3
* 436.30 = -2.7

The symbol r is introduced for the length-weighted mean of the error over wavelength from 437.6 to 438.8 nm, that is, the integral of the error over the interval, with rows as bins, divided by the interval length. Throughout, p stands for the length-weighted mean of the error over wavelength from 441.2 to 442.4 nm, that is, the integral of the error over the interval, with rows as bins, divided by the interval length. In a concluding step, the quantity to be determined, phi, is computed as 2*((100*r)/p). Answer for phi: 227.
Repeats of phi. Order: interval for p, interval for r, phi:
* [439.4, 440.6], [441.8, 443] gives 200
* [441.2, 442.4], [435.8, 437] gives 385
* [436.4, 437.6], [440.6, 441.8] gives 125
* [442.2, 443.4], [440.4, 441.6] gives 200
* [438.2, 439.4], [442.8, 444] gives 185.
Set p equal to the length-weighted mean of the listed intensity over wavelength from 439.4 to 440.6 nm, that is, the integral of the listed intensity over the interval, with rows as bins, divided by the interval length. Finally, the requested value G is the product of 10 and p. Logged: 253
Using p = 25.3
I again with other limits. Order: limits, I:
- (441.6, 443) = 160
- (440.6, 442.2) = 69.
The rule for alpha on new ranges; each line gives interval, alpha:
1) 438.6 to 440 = 25.2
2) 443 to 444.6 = 25.6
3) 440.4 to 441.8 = 25.2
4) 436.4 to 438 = 23.7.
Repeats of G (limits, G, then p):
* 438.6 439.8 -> 249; 24.9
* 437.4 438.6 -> 240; 24.0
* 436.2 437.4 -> 243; 24.3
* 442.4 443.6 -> 253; 25.3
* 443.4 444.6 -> 254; 25.4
